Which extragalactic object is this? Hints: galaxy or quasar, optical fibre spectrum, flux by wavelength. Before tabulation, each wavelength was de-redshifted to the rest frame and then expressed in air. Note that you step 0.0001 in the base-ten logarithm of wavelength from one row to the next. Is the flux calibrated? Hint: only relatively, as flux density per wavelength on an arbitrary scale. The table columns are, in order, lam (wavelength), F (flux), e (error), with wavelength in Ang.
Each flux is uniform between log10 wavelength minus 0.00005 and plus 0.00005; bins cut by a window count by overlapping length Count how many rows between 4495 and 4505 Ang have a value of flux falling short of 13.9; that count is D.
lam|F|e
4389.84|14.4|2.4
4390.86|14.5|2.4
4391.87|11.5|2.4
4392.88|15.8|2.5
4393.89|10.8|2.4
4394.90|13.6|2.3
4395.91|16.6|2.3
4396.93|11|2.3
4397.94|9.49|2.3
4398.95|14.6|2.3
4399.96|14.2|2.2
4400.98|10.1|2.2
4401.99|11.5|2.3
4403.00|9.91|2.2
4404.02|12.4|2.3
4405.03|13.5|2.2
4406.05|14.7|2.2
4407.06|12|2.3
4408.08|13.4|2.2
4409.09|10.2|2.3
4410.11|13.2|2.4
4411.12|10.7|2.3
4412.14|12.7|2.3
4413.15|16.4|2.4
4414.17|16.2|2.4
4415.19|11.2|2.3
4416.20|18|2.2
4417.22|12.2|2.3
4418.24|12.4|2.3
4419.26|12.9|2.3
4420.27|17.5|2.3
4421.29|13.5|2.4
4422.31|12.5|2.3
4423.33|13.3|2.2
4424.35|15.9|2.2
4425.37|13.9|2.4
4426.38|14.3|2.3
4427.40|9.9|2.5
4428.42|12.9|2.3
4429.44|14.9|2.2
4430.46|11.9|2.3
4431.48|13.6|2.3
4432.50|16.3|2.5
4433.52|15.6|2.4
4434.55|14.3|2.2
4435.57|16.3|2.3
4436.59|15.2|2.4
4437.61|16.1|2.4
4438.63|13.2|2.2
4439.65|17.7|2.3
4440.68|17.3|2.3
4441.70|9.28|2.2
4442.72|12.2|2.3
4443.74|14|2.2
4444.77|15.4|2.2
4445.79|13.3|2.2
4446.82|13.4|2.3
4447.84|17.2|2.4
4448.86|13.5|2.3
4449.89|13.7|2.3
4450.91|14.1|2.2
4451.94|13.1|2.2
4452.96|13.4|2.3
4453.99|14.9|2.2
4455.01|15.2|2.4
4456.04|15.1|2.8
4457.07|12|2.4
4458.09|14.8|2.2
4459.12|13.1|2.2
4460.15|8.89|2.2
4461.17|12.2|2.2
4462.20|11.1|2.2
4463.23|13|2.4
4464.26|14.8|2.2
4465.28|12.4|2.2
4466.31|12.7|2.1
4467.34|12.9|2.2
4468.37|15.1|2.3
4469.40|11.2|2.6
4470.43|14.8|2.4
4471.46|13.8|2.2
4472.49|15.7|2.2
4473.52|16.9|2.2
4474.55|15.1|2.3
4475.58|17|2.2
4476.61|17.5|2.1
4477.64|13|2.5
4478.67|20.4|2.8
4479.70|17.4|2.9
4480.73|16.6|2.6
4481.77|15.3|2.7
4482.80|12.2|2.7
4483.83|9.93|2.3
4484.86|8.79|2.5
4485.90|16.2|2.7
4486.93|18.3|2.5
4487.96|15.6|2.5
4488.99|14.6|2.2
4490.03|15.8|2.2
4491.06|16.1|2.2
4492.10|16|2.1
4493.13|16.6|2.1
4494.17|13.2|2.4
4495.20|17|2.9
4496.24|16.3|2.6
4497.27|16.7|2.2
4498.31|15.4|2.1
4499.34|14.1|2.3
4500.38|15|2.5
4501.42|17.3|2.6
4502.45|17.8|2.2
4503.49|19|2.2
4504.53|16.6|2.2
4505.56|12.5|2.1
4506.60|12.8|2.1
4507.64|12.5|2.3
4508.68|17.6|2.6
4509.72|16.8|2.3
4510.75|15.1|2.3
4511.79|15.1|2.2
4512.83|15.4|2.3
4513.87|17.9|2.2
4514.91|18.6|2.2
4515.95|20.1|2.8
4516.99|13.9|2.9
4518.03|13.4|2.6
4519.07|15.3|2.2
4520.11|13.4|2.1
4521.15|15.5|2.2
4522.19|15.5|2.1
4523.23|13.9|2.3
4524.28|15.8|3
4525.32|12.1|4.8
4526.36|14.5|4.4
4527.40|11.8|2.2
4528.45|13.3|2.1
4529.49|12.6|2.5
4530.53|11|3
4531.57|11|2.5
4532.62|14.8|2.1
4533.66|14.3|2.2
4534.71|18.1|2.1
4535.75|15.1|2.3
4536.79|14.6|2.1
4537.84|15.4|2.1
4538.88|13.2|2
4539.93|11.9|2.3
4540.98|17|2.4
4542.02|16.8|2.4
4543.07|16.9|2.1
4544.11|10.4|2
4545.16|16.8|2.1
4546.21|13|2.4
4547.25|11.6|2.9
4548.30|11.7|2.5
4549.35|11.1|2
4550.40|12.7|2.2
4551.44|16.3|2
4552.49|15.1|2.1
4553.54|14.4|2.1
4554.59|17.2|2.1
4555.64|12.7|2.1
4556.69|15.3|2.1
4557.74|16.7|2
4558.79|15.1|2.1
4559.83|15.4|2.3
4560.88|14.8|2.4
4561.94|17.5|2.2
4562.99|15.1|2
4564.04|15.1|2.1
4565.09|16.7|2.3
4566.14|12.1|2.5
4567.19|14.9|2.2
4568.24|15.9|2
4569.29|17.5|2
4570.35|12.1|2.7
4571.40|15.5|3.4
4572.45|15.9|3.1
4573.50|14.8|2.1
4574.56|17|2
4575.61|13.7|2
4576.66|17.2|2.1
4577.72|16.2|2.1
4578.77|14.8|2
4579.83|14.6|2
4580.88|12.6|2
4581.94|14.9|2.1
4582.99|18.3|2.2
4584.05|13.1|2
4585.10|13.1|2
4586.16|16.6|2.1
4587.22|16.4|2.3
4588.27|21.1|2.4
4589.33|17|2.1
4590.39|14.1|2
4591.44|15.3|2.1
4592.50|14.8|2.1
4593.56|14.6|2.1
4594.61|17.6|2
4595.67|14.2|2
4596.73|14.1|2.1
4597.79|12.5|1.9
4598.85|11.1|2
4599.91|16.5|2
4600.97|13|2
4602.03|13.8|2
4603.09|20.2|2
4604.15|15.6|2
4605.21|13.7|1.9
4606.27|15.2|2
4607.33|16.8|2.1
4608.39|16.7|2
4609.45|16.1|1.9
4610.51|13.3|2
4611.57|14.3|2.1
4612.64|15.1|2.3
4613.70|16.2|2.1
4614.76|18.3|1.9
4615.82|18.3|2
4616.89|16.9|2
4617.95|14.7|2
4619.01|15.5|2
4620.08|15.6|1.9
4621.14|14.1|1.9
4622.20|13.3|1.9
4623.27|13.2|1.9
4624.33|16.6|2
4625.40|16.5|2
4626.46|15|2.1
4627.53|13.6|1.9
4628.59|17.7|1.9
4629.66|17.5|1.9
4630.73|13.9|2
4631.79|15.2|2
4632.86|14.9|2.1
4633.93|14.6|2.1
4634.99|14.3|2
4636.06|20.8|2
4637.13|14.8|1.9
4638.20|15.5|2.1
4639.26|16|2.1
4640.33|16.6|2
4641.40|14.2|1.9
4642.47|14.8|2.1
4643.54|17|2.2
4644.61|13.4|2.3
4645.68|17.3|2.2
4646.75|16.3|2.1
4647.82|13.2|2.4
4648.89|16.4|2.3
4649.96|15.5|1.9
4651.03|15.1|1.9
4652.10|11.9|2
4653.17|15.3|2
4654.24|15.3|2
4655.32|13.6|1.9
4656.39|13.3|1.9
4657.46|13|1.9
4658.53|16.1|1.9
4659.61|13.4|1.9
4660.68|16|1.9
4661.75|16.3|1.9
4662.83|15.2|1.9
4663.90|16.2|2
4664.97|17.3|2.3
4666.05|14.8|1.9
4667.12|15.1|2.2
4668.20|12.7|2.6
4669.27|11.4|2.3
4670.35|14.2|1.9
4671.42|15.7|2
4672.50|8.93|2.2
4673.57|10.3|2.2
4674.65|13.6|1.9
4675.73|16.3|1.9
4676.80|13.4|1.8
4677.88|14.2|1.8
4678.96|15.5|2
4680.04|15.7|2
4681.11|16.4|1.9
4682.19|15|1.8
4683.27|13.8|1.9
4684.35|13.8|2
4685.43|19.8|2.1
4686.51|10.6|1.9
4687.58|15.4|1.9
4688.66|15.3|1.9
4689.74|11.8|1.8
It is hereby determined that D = 0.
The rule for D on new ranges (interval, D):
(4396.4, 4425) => 20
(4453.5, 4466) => 7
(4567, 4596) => 5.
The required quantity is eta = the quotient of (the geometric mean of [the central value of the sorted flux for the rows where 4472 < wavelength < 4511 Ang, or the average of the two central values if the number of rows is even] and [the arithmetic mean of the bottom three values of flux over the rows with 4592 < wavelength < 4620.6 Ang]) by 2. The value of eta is 7.0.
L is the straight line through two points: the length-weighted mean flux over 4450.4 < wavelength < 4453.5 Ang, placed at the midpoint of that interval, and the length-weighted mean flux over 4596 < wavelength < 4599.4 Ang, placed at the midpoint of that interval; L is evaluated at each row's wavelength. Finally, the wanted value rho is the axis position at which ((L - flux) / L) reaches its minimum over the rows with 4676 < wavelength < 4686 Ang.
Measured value 4685.43 Ang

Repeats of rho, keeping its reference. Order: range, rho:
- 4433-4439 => 4435.57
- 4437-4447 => 4439.65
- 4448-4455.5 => 4455.01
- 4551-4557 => 4554.59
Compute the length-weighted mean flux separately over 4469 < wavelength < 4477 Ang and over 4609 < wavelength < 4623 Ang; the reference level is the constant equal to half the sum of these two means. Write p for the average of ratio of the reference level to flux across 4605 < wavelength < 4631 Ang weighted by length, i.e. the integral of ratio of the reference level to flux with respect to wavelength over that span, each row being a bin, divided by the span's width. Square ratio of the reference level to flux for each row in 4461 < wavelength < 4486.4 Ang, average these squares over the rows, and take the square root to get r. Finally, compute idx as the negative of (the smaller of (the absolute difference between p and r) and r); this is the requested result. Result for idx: -0.14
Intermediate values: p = 1.00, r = 1.14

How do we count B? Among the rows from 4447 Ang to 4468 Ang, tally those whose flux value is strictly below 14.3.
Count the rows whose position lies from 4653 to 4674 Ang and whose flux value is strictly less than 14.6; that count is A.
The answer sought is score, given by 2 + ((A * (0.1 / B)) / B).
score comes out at 2.005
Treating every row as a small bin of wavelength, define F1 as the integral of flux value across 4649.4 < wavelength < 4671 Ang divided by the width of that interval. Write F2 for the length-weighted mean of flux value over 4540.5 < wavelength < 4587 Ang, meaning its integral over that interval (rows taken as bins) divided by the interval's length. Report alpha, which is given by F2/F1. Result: 1.02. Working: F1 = 14.6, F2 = 14.9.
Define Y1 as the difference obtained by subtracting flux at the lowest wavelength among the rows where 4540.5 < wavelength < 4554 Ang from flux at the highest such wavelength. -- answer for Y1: -2.6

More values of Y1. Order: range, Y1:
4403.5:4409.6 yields -2.2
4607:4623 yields -3.5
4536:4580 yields 0.0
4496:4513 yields -0.9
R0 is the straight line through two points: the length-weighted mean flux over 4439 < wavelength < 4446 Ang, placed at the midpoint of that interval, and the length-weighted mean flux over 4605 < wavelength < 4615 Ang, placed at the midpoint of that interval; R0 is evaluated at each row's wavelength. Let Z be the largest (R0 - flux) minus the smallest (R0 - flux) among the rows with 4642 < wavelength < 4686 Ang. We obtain 10.8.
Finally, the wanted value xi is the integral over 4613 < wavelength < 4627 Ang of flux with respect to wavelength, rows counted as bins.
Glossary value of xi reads 220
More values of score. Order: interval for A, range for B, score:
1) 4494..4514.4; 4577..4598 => 2.010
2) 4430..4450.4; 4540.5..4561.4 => 2.022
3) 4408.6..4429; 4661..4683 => 2.023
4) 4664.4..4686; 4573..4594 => 2.040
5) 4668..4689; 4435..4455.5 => 2.009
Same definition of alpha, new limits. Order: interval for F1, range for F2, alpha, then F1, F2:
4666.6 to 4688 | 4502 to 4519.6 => 1.13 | 14.1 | 15.9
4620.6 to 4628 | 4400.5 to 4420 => 0.88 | 14.6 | 12.9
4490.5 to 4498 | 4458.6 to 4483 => 0.90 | 16.0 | 14.3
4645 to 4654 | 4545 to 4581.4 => 0.98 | 15.1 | 14.8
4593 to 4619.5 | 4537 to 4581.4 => 0.96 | 15.4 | 14.8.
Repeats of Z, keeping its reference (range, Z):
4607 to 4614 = 3.5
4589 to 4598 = 5.1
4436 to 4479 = 11.4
